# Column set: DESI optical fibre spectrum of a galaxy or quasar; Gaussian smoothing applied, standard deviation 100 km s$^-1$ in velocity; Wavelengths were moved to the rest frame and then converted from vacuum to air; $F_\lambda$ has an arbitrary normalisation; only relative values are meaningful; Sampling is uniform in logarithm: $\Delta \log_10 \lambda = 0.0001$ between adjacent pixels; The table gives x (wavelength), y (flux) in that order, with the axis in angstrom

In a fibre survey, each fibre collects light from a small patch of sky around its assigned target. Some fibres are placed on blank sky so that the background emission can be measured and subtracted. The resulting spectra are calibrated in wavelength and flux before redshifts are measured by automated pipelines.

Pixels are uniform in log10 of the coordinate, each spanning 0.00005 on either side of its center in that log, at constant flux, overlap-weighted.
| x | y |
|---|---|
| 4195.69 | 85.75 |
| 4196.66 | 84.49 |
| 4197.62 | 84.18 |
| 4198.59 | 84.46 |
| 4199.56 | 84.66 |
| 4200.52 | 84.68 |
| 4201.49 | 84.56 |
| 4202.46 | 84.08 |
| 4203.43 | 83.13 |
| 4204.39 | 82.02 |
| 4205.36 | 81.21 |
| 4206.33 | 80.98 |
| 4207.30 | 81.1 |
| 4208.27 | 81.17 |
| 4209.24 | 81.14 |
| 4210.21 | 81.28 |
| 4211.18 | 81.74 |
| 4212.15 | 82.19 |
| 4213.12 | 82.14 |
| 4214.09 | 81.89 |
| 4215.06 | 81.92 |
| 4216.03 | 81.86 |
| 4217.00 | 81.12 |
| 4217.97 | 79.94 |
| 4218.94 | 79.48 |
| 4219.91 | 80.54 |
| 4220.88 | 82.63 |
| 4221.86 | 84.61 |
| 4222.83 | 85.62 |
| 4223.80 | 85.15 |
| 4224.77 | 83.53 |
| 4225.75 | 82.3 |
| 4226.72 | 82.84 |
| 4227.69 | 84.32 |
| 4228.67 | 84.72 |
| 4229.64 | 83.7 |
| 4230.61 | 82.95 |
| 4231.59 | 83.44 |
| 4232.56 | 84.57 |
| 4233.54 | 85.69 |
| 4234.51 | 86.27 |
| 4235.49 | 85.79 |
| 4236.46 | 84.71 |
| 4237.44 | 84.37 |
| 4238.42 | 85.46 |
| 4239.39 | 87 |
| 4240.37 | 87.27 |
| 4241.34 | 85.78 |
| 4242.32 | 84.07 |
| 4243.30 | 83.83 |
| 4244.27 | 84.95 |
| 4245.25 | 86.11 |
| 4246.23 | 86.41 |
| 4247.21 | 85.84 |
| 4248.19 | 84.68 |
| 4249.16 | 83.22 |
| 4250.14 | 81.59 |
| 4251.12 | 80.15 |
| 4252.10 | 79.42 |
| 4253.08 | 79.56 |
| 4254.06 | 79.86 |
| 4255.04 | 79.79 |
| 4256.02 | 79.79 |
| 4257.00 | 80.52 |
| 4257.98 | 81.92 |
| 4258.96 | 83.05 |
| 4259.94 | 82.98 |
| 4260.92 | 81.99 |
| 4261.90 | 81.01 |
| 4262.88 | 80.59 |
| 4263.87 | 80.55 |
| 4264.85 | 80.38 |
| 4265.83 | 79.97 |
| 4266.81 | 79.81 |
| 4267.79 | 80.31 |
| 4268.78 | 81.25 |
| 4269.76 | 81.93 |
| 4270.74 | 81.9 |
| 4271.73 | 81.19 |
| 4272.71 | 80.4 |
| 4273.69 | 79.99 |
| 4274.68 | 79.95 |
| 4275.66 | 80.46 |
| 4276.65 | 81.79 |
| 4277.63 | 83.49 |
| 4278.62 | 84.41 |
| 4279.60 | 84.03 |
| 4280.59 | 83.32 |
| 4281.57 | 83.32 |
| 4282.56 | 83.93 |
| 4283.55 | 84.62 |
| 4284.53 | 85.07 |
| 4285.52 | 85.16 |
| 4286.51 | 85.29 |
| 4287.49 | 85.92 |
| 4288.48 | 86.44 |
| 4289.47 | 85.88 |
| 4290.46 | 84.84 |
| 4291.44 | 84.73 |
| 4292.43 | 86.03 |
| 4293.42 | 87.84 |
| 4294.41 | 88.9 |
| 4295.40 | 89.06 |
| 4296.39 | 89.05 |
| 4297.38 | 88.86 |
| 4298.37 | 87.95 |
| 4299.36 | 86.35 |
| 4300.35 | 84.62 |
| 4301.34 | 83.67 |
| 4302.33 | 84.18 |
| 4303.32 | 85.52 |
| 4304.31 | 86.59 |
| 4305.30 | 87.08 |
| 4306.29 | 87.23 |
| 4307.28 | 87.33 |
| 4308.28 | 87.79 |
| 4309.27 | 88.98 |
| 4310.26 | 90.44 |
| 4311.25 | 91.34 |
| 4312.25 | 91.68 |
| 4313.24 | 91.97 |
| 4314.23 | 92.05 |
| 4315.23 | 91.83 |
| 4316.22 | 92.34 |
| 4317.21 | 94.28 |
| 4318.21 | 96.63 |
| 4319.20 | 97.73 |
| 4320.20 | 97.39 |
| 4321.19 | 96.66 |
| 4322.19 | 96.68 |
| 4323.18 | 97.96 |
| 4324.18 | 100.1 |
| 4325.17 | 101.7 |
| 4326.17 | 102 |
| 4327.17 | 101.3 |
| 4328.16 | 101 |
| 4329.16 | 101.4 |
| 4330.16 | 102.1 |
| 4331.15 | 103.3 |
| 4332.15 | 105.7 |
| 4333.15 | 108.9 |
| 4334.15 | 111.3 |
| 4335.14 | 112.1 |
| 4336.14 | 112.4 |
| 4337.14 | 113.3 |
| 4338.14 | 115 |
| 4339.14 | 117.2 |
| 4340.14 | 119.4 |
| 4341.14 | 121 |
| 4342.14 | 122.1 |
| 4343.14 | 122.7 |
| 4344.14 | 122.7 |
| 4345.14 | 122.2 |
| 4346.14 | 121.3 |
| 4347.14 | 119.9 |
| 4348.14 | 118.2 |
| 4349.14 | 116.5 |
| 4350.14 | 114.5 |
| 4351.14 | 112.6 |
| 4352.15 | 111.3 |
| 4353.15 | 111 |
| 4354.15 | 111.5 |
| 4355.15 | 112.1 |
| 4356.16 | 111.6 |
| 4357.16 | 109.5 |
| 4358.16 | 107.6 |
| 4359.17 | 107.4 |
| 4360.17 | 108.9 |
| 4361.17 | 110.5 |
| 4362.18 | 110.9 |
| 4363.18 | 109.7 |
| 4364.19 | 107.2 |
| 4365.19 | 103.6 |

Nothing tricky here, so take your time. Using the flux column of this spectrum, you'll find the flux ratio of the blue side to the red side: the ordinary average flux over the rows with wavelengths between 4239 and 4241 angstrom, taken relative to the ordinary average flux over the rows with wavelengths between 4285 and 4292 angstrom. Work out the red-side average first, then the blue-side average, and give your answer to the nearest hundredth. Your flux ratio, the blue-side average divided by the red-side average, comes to 1.02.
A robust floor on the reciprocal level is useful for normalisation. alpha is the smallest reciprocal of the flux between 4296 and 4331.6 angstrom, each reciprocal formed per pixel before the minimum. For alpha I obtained 0.0097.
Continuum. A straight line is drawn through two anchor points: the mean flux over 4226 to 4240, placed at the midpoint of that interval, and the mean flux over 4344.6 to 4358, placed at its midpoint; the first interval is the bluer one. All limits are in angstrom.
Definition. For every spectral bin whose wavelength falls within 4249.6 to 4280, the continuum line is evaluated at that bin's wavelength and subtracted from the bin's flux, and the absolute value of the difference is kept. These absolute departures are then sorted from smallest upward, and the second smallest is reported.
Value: 8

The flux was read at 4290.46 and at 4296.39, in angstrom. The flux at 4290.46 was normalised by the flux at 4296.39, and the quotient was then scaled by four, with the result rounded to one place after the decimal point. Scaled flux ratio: 3.8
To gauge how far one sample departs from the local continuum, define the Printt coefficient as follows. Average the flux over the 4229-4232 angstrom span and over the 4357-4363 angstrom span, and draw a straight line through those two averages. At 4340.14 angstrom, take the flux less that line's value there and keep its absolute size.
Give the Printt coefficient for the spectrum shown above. 14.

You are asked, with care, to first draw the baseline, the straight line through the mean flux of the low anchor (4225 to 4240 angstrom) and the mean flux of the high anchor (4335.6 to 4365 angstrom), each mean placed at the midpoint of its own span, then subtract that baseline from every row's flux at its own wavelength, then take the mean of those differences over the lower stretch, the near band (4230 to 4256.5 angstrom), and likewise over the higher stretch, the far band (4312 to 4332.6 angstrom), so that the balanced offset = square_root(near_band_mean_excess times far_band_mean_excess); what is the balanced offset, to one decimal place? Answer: 5.7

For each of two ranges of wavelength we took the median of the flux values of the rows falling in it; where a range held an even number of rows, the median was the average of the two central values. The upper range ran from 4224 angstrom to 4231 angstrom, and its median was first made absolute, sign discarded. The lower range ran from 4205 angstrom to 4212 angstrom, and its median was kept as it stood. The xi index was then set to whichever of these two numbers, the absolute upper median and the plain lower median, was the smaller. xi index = 81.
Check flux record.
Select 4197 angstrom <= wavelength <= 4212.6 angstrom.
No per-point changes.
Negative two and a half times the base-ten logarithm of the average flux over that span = -4.79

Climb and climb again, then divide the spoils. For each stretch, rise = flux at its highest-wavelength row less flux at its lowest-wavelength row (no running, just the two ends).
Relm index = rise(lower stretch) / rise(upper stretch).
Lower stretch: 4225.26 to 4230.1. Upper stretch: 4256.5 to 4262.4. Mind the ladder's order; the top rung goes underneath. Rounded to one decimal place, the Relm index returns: 2.9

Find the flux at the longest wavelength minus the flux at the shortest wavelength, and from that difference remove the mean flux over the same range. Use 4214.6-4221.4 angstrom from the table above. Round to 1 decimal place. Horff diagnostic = -80.4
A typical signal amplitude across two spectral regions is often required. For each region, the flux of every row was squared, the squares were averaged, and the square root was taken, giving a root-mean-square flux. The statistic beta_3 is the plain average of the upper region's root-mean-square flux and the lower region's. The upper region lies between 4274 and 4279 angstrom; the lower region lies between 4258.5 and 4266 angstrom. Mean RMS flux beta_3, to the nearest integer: 82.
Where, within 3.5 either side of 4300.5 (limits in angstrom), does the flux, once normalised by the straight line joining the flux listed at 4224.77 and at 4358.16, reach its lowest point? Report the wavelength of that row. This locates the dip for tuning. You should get 4301.34 angstrom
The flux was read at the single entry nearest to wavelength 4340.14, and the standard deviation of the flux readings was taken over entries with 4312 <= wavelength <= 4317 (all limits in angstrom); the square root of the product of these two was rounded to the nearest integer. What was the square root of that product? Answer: 5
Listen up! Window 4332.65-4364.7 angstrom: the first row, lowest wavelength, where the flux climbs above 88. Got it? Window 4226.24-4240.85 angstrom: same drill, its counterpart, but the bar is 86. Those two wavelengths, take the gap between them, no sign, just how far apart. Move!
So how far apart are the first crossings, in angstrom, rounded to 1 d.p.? 98.6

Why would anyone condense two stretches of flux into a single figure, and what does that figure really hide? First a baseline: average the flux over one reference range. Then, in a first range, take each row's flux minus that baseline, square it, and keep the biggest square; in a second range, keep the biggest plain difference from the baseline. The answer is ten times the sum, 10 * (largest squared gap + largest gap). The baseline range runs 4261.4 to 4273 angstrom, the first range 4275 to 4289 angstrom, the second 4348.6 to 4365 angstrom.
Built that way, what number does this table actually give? 678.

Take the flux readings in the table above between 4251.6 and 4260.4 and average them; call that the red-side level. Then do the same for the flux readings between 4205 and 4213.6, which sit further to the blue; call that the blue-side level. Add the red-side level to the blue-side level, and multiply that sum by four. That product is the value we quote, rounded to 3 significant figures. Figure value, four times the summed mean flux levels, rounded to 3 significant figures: 649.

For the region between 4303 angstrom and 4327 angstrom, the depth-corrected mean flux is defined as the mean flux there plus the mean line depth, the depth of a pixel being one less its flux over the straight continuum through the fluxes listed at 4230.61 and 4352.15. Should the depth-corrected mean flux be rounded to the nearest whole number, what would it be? 93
